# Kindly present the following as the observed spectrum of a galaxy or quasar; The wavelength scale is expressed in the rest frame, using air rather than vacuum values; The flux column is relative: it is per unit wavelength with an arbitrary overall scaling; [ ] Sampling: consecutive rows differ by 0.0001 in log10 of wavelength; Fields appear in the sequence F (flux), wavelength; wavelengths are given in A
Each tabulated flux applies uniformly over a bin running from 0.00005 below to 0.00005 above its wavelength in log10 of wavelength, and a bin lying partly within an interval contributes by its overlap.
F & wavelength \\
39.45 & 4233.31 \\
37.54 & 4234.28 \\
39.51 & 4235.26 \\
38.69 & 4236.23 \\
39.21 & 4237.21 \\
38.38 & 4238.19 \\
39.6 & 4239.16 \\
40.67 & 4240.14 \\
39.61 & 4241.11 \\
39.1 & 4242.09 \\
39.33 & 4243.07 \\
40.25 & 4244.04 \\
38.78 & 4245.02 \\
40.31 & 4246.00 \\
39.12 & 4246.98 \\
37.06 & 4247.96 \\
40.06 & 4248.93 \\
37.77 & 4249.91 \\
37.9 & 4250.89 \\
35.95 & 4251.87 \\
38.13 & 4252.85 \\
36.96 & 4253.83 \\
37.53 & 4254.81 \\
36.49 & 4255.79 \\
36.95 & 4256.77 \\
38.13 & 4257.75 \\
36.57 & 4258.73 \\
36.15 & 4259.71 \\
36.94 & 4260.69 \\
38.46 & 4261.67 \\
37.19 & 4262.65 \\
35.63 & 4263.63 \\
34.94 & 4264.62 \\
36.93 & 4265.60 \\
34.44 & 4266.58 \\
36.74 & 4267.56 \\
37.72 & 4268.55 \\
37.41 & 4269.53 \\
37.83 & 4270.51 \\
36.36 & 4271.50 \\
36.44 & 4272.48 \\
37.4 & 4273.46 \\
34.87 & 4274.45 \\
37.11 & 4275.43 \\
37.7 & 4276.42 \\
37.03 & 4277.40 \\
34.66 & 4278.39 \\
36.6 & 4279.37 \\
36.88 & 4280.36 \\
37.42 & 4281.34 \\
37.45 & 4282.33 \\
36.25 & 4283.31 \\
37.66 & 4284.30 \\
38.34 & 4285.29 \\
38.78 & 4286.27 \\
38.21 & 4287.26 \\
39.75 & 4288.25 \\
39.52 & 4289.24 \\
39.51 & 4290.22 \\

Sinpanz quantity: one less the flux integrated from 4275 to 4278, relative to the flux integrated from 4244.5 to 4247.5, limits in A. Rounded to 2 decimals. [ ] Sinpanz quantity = 0.05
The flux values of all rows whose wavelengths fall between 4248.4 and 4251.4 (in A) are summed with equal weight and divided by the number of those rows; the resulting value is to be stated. 38.6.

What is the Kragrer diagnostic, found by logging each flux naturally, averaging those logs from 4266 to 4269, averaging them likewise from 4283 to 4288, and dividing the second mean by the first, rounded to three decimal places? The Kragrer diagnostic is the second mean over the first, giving 1.012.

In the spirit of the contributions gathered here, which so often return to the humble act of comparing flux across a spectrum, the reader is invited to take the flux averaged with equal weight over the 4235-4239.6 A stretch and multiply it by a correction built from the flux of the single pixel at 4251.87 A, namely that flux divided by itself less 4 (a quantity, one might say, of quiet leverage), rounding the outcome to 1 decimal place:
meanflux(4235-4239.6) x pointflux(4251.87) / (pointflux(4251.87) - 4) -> 44.0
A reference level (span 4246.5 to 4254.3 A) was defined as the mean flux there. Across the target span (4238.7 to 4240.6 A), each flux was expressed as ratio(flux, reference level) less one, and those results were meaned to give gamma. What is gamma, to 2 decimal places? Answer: 0.06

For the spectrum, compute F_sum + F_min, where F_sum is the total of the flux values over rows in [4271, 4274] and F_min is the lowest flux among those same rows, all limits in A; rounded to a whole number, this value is 147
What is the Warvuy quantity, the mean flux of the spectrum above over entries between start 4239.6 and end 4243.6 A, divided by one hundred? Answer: 0.397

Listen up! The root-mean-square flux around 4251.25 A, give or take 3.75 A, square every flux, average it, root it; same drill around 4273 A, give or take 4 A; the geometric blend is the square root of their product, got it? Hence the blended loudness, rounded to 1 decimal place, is 37.3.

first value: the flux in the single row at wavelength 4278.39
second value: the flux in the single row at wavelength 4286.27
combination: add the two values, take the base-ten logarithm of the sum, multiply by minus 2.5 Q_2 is -4.66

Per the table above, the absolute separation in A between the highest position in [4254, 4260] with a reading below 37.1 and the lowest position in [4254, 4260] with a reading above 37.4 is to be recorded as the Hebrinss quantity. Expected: 4.9 A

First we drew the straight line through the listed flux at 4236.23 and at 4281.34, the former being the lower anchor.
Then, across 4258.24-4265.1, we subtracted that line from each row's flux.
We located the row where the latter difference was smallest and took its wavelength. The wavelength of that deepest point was 4264.62 A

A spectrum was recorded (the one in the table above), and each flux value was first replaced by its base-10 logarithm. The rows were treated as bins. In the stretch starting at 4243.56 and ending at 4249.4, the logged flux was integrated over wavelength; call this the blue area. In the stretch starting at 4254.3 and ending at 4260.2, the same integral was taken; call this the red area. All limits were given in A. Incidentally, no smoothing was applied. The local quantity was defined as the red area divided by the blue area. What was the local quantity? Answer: 0.99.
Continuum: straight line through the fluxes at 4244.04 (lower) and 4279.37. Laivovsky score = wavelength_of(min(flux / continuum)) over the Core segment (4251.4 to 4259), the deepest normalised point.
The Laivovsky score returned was 4251.87 A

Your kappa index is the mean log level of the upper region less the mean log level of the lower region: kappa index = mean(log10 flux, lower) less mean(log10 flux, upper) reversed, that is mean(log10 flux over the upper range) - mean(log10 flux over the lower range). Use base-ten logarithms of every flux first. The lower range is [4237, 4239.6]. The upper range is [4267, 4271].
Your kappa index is -0.019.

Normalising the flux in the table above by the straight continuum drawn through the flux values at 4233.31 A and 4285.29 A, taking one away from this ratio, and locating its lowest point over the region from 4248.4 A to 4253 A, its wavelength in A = 4251.87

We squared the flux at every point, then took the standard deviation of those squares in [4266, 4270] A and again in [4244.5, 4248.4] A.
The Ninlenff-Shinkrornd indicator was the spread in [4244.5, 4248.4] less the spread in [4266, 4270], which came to -3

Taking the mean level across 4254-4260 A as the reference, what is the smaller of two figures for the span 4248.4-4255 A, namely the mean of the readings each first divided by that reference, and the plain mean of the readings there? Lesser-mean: 1.02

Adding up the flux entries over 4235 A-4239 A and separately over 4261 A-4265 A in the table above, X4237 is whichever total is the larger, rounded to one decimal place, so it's 155.8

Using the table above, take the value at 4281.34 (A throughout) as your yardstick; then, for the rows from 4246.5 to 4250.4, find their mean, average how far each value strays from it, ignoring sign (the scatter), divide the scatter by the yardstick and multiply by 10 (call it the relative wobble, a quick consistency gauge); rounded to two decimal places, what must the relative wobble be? 0.29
